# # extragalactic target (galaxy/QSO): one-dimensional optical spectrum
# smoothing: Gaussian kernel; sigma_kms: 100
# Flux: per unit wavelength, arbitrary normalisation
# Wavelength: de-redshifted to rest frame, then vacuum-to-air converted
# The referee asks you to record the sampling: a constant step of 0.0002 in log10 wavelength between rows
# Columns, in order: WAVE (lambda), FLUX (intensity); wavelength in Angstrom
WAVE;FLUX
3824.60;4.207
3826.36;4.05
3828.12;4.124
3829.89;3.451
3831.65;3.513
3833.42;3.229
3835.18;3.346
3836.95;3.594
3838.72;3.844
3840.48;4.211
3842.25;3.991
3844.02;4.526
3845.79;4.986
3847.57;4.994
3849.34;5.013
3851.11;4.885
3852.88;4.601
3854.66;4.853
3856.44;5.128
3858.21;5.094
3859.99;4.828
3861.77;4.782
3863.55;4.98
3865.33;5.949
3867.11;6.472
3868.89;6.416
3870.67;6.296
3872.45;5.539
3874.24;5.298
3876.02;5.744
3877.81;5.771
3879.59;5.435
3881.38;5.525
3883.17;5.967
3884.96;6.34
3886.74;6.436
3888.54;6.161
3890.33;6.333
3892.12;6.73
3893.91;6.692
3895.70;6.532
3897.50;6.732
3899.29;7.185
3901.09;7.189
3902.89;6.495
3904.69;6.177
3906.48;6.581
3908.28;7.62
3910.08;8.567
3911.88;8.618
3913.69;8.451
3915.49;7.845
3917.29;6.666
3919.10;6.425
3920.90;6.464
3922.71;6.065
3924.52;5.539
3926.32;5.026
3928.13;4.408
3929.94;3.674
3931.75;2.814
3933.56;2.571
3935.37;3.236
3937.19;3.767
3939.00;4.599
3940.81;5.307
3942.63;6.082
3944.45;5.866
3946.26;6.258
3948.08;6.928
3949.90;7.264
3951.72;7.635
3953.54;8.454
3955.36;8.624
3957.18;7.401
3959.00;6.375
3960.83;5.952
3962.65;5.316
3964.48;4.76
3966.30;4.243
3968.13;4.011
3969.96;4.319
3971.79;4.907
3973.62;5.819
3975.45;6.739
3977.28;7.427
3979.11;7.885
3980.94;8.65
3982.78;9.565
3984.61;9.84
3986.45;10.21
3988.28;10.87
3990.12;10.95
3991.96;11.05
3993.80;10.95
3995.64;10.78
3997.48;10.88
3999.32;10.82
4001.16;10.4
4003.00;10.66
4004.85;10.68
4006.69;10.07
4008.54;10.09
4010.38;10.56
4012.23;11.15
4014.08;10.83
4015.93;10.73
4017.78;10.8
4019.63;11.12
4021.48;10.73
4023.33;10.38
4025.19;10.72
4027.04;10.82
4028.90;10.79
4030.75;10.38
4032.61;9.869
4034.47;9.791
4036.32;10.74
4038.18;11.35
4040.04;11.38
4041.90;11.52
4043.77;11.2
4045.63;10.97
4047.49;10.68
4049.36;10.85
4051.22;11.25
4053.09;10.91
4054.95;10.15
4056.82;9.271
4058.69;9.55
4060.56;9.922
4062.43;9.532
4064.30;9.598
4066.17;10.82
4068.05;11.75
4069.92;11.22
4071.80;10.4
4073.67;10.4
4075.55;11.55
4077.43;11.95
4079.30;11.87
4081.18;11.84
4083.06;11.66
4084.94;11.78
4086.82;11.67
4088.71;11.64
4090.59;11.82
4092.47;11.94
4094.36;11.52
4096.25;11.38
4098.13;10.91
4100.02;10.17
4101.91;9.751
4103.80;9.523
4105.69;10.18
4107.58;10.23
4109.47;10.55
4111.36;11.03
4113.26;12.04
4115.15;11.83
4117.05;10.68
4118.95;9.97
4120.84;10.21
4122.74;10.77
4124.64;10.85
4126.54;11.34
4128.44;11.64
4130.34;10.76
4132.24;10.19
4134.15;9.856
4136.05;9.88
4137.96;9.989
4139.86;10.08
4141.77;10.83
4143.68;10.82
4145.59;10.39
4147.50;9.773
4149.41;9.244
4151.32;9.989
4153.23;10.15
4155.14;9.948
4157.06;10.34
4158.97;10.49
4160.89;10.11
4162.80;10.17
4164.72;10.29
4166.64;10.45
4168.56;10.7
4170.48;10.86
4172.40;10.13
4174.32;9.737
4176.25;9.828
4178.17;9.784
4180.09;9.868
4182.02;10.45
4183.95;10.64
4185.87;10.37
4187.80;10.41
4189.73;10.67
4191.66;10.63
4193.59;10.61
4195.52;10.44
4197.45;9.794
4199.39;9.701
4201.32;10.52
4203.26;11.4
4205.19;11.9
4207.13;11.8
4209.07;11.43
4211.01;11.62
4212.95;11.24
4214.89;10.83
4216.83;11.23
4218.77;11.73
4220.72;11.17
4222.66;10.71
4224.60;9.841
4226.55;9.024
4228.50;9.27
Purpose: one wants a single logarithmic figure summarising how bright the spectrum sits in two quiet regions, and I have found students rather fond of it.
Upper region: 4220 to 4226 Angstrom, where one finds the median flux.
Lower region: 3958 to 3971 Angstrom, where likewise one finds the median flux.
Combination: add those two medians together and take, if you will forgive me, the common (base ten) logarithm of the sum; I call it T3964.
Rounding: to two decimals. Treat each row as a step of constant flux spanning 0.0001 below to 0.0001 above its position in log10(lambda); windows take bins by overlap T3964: 1.19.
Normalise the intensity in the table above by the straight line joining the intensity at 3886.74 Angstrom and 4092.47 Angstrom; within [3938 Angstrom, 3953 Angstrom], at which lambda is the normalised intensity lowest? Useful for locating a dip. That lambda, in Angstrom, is 3939.00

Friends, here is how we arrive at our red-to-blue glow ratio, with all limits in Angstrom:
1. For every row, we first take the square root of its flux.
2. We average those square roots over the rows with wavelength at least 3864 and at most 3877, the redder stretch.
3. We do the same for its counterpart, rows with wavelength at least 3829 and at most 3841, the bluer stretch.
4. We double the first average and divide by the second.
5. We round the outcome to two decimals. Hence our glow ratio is 2.57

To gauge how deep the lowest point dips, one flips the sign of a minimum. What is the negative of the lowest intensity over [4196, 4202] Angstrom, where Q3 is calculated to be -9.7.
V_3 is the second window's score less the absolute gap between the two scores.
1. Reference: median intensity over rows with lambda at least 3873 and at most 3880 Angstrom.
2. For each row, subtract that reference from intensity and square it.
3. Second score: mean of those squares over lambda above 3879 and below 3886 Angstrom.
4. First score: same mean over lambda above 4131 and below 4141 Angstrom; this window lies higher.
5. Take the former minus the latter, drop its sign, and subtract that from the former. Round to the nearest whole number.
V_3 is -19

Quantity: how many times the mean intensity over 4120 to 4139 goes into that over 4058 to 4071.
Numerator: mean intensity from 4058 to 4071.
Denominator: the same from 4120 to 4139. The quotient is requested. 0.98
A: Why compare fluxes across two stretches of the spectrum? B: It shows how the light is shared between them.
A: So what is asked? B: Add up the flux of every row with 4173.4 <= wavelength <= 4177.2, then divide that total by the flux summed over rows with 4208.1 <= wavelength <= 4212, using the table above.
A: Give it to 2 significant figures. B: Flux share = 0.85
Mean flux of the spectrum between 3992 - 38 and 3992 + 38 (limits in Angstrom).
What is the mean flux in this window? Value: 9.0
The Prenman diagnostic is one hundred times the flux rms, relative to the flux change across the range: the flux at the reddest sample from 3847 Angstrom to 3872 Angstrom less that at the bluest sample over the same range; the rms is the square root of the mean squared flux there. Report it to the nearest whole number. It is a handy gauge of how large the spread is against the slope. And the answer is 411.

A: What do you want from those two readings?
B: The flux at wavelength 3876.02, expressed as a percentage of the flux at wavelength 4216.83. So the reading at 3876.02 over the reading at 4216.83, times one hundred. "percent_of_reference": 51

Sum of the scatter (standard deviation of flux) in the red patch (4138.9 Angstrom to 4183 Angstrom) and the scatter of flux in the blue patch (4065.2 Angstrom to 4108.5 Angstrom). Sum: 1.2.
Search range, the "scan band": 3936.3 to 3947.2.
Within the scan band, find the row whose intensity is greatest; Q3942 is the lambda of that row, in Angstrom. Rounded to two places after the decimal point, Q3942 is 3946.26 Angstrom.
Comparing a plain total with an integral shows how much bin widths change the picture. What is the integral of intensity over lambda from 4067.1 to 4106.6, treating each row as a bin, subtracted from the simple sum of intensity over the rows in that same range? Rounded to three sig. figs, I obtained -207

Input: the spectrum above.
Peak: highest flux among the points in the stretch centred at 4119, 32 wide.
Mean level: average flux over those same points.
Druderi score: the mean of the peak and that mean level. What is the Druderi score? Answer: 11.4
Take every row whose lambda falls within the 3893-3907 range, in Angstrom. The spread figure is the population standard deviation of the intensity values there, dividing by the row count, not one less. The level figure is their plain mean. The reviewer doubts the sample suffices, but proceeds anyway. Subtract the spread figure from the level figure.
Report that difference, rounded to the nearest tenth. 6.4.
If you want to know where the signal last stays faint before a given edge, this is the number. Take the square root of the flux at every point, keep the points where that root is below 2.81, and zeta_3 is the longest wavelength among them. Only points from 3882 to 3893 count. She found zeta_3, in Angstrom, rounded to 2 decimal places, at 3892.12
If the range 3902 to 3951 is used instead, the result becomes 3949.90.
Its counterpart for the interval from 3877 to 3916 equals 3915.49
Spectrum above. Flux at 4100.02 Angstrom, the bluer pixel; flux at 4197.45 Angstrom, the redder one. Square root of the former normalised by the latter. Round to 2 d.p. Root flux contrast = 1.02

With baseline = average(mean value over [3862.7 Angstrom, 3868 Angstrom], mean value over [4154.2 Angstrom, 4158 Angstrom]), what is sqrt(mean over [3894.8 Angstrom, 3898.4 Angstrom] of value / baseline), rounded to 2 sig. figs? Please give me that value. 0.91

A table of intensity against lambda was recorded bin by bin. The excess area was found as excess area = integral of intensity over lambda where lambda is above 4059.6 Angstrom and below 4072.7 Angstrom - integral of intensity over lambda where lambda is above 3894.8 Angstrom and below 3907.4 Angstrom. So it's 53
